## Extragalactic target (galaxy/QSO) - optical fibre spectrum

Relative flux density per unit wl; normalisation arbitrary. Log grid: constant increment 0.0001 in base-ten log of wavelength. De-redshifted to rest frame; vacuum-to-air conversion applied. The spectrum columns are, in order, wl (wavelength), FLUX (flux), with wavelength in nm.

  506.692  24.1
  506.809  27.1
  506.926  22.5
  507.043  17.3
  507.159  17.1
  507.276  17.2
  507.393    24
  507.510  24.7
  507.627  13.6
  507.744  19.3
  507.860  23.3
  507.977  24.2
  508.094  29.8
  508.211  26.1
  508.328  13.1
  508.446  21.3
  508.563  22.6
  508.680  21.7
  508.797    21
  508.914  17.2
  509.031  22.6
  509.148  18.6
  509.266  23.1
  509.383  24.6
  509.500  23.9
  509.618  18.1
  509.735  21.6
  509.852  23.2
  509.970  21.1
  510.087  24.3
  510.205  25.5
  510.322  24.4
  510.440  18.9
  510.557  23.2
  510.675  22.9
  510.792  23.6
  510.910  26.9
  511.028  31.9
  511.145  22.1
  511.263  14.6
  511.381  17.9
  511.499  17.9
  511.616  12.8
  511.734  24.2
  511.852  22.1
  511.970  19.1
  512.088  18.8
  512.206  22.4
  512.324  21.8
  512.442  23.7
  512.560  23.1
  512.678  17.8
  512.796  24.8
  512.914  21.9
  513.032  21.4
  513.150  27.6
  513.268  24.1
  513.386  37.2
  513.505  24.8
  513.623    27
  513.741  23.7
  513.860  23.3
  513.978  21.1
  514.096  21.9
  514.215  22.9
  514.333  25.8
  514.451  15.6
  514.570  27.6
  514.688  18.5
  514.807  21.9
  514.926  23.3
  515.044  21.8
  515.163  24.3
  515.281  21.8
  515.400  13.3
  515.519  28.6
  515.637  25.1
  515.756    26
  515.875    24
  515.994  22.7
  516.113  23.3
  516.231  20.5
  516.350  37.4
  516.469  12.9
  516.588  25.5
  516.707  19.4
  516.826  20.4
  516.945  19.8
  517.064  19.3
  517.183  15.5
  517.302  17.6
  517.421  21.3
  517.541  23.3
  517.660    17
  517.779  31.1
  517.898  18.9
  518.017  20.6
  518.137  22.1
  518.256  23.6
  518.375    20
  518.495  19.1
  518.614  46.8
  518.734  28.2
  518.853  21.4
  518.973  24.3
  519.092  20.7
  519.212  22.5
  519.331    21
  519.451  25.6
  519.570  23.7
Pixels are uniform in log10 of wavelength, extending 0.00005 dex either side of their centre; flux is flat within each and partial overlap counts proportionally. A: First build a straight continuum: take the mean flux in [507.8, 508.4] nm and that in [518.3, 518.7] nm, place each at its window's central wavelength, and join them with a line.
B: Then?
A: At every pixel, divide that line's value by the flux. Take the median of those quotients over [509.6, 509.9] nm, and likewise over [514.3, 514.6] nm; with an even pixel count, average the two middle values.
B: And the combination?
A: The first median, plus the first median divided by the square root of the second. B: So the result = 2.22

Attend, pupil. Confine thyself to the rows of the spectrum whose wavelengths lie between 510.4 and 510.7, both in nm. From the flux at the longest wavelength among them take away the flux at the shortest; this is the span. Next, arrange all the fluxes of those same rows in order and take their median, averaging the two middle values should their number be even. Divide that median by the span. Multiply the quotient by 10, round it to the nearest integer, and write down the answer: 57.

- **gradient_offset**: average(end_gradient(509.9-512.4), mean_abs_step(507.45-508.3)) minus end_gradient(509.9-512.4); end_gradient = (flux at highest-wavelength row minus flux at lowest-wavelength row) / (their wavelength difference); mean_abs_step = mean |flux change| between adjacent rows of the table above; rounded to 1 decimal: 2.4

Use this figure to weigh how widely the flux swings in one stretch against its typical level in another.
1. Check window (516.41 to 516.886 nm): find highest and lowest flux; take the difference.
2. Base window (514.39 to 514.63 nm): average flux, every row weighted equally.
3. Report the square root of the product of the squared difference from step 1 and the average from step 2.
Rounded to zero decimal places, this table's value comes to 59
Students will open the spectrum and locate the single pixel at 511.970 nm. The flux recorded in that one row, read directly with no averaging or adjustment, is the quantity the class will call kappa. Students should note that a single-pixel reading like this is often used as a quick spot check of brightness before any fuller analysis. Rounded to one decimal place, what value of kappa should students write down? 19.1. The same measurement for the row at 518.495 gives 19.1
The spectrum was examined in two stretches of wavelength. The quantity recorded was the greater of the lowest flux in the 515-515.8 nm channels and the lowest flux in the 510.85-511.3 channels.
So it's 15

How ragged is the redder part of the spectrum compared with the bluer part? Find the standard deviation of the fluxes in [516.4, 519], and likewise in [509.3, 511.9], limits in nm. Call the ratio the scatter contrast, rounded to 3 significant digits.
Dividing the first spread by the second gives 1.63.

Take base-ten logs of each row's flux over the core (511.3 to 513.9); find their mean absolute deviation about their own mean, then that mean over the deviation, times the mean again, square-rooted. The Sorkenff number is 5.4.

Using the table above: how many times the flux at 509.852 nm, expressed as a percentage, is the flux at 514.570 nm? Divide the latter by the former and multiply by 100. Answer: 119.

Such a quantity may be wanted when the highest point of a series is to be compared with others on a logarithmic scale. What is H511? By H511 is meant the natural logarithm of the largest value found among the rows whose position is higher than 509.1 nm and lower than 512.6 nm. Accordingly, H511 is 3.46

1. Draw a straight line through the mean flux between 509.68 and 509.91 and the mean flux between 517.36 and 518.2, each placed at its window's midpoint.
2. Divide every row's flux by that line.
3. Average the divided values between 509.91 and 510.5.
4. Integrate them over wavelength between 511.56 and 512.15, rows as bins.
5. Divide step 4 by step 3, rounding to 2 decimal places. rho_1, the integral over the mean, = 0.50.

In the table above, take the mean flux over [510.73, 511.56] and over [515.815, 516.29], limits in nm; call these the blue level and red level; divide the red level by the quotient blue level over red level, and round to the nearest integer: 23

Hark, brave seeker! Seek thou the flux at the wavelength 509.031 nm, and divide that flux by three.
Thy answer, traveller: 7.5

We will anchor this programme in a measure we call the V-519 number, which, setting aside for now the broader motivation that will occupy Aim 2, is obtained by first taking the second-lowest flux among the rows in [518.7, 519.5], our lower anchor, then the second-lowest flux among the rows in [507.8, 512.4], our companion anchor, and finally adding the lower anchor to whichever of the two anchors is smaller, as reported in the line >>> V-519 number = 34.1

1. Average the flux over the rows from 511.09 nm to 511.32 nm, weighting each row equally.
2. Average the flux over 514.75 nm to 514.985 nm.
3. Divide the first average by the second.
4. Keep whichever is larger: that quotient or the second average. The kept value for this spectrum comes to 22.6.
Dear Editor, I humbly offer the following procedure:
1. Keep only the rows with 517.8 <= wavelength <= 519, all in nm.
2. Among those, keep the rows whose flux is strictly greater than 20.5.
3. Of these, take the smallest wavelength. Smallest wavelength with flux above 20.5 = 518.017 nm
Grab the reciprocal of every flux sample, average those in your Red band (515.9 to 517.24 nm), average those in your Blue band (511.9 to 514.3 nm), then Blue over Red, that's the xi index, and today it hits 0.88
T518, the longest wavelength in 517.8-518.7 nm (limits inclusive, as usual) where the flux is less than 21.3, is 518.495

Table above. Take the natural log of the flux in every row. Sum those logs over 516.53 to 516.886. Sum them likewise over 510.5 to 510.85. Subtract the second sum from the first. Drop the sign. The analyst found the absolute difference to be 0.22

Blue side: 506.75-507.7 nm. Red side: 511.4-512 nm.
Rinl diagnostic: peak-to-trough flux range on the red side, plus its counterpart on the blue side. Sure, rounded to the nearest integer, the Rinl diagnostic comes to 25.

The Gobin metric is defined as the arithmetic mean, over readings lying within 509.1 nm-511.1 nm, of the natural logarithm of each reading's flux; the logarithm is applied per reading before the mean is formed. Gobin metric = 3.14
